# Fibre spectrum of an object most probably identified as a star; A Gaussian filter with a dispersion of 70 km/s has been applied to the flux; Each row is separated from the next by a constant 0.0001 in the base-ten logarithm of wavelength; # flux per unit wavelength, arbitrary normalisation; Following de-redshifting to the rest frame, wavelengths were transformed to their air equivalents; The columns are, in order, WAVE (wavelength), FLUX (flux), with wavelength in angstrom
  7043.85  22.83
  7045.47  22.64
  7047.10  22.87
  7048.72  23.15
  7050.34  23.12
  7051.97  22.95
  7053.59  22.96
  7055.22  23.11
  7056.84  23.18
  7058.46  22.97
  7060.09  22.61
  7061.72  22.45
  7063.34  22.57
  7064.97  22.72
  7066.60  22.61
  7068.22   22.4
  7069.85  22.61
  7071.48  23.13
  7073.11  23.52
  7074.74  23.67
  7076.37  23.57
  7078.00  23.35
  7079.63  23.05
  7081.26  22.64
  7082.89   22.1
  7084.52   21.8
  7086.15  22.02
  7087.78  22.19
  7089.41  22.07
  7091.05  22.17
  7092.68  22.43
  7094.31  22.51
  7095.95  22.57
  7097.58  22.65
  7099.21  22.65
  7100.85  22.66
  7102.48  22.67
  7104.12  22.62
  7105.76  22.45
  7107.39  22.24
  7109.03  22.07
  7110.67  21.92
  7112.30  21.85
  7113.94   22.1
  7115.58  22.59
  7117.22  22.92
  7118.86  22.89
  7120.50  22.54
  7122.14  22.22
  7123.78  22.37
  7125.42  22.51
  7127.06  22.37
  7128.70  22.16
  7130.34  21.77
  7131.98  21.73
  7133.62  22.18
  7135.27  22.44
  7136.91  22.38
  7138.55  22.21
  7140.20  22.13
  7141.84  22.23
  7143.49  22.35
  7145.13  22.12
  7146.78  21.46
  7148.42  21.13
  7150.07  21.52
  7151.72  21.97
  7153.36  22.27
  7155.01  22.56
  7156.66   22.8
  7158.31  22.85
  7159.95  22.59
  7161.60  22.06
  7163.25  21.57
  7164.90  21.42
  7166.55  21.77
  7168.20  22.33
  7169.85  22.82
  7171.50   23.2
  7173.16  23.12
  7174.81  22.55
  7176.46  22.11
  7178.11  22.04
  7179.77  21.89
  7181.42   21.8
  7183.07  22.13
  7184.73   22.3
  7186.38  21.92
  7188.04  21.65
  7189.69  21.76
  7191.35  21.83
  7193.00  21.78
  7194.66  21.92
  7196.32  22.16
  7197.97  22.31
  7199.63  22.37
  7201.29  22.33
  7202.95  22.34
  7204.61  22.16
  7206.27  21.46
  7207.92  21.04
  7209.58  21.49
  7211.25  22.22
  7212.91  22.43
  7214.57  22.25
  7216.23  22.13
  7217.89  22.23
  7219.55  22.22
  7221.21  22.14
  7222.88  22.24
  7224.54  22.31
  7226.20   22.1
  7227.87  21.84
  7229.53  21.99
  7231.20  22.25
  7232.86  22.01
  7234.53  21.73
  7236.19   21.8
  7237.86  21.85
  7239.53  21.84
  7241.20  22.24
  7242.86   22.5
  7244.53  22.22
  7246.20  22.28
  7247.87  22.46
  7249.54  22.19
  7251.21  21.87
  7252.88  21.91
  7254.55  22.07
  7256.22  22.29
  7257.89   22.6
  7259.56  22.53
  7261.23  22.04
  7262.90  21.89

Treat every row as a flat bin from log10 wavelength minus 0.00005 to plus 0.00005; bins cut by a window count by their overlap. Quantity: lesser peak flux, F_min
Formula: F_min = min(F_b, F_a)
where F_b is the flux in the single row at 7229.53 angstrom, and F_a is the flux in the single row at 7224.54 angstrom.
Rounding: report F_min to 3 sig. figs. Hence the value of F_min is 22.0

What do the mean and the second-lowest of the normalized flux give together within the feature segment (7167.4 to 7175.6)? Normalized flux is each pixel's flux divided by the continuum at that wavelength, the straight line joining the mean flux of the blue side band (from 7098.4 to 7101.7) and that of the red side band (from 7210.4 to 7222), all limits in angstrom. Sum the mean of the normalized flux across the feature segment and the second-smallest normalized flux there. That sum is 2.03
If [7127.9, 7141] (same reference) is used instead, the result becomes 1.95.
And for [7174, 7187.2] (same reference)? 1.97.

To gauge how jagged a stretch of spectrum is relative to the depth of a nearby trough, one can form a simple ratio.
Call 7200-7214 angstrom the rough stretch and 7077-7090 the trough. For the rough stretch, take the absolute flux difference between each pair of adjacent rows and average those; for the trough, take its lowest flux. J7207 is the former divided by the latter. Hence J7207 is 0.0177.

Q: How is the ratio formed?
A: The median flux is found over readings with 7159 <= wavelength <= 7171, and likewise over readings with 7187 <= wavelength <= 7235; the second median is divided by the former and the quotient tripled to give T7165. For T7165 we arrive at 3.01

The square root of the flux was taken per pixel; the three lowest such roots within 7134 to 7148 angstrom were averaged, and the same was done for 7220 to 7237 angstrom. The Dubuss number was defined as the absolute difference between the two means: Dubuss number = 0.012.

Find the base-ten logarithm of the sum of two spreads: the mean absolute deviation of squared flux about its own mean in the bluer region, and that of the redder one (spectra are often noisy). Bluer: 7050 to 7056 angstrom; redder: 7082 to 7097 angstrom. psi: 1.097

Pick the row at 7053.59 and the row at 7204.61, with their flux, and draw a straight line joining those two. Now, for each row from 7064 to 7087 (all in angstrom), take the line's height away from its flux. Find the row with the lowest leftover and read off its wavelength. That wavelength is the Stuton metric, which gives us 7084.52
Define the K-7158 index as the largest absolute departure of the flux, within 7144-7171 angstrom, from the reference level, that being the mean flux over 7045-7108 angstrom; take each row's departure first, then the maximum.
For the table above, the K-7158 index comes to 1.58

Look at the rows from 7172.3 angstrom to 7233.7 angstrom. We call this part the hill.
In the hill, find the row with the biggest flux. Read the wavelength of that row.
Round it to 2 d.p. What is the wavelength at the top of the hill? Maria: 7173.16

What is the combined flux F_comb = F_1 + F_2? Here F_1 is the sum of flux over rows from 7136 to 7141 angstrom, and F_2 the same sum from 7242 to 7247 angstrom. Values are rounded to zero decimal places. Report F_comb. 134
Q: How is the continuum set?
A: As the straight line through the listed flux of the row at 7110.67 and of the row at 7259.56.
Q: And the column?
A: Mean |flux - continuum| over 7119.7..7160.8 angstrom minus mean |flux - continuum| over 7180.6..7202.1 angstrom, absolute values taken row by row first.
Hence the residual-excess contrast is 0.11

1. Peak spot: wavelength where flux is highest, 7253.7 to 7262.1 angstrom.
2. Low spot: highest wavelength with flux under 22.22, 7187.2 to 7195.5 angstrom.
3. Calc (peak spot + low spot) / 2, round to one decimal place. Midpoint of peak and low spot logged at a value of 7226.3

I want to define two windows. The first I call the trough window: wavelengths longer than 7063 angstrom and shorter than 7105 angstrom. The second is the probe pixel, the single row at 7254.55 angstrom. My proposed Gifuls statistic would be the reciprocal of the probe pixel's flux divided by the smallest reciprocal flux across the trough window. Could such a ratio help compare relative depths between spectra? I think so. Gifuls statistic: 1.072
